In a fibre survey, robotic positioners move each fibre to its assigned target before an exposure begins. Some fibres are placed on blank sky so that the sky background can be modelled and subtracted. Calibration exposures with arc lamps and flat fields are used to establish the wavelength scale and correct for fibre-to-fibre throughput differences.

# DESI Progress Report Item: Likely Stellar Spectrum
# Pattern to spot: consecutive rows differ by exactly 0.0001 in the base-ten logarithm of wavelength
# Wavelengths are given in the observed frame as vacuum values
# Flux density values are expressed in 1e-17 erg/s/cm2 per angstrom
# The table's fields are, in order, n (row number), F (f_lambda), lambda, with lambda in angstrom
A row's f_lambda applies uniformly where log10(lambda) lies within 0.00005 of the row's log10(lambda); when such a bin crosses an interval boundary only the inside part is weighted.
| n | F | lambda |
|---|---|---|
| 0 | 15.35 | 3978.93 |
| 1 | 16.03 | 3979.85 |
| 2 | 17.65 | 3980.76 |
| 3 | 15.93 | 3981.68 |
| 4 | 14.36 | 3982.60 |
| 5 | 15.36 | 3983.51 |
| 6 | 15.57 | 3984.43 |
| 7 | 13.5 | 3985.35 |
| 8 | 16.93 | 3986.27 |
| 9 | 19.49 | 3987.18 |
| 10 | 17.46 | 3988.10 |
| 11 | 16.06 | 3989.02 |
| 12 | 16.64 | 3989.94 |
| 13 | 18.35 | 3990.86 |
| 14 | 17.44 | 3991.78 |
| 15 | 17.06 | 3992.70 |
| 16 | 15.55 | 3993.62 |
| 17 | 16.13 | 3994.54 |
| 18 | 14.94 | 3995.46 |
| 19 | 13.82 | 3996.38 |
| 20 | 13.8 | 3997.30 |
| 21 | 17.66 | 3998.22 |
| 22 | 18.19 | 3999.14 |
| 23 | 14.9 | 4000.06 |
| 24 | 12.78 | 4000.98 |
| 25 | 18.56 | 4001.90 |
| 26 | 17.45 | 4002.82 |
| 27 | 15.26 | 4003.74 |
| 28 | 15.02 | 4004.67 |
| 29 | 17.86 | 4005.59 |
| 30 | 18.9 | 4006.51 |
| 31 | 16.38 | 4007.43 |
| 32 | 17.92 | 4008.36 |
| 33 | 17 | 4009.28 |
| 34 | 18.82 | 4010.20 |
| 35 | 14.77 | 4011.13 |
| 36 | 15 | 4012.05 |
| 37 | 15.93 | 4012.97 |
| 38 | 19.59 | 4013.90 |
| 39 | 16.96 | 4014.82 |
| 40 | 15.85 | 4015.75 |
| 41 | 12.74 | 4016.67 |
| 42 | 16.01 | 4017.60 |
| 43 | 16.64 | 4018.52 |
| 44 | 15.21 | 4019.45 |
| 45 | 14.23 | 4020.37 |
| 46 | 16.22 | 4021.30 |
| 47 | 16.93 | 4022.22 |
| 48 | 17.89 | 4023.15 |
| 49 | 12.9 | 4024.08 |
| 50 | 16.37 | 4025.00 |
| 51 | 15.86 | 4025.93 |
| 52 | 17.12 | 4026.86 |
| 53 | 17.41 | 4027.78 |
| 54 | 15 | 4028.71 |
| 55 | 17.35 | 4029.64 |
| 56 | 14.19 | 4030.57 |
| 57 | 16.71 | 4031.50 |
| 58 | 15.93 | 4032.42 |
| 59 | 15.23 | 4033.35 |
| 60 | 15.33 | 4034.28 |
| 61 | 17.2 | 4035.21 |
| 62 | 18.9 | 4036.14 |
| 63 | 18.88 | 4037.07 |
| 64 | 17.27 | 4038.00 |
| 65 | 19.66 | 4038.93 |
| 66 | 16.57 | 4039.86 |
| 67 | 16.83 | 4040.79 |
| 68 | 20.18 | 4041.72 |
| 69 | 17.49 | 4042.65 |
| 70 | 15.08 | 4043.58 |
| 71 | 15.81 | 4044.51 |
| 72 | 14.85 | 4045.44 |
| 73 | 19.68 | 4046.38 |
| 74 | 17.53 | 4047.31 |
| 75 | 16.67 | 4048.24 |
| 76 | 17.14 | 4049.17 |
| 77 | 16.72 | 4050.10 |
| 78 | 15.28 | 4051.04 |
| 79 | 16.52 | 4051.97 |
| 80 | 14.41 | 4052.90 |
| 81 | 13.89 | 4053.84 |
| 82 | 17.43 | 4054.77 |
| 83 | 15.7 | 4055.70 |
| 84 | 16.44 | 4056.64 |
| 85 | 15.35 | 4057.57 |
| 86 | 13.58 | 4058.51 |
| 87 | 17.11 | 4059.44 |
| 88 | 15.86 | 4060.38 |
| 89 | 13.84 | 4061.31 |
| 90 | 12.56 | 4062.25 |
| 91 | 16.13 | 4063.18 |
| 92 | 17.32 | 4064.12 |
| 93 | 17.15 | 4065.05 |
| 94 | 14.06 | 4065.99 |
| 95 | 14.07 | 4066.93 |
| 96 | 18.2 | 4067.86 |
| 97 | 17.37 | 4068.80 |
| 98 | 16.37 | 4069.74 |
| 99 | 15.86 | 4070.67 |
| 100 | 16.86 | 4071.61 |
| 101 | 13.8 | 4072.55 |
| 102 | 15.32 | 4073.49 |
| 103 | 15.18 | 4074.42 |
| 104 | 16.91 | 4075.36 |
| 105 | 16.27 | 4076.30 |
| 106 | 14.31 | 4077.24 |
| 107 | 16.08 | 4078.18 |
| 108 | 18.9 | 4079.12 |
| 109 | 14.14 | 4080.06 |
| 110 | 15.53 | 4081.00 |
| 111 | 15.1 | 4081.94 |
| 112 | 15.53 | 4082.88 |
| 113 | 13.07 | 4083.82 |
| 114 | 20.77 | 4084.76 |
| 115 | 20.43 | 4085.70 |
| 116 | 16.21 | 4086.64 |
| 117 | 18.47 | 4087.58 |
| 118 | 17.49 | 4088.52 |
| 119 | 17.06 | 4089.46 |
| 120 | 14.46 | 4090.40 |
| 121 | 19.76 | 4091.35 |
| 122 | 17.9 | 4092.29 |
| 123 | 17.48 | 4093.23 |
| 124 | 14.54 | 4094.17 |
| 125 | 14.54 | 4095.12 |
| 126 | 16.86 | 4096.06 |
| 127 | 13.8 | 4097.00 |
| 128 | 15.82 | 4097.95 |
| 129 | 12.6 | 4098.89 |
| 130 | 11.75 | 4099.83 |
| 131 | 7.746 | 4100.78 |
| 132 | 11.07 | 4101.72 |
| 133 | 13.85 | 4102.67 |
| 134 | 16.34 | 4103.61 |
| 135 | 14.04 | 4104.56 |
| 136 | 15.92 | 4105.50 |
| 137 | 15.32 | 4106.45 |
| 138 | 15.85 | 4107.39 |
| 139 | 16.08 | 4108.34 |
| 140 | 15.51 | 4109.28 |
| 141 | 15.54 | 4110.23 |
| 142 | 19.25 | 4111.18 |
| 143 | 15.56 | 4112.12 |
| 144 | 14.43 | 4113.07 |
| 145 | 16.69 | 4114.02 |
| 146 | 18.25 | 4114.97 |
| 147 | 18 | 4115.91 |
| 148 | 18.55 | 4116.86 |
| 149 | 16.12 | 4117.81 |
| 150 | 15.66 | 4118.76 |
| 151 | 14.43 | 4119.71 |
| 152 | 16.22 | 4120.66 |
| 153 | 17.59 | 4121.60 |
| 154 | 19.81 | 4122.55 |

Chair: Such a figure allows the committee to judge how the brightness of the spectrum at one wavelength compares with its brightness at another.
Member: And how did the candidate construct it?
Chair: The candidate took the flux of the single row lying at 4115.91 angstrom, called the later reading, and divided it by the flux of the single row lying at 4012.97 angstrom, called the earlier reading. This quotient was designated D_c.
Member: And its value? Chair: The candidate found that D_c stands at 1.13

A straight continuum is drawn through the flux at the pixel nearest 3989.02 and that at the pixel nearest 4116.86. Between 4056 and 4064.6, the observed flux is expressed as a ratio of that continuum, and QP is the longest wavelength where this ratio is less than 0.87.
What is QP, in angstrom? 4062.25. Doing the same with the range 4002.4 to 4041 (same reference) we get 4030.57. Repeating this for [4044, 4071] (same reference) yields 4066.93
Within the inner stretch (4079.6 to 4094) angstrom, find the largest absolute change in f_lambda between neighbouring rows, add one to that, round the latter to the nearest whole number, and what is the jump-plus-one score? 9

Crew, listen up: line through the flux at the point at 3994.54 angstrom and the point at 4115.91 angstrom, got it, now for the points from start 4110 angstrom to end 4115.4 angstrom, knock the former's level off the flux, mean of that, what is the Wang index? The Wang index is -1.3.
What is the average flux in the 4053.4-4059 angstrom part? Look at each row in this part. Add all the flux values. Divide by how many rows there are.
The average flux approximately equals 15.4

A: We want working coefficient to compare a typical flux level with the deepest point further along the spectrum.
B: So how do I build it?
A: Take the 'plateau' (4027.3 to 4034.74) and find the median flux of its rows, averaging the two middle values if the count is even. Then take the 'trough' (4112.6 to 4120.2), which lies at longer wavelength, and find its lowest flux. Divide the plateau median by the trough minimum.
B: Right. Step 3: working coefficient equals 1.08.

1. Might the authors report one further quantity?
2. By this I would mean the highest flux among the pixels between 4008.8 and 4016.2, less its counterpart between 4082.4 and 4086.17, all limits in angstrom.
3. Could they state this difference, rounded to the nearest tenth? -1.2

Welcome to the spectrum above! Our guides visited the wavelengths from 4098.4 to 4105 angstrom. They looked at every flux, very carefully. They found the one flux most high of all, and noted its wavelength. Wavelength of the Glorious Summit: 4103.61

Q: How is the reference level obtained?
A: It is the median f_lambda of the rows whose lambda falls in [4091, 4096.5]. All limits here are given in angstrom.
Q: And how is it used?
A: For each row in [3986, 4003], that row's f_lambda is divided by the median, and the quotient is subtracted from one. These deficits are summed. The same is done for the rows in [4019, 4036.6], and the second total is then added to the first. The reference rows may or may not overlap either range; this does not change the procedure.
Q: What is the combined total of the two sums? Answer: 1.9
